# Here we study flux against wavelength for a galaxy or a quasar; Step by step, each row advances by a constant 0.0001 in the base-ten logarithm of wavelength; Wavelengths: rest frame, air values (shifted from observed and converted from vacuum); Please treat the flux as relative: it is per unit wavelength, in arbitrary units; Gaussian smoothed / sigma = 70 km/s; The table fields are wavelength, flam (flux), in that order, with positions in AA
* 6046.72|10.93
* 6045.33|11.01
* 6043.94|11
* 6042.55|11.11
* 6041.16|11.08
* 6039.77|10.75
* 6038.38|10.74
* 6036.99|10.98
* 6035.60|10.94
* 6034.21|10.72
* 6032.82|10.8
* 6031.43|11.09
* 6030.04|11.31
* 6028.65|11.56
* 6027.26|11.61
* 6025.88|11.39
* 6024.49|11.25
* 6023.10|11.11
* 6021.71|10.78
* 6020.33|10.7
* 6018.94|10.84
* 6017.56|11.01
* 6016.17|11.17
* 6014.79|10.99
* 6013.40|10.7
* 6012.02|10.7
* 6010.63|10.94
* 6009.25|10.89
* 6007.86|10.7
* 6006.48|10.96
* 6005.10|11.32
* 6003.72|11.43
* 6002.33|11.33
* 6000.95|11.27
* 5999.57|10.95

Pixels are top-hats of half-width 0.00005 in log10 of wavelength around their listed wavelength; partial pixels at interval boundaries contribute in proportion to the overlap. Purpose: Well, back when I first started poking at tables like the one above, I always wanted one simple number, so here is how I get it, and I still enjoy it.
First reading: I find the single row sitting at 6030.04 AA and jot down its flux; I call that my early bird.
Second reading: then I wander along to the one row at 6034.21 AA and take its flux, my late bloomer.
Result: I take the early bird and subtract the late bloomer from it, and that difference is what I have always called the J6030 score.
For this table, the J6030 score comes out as 0.6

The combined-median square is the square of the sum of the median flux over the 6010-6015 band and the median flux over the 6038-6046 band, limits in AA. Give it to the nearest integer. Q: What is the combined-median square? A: 476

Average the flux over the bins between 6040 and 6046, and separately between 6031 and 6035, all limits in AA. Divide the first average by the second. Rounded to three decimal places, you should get 1.017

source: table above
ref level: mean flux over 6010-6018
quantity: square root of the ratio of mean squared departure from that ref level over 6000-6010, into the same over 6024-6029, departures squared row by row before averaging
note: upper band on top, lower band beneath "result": 1.7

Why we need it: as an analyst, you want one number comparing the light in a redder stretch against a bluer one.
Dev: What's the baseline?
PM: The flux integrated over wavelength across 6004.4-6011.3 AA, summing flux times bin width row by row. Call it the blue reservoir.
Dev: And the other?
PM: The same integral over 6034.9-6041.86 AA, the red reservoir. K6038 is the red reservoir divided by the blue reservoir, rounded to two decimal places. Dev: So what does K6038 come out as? 1.00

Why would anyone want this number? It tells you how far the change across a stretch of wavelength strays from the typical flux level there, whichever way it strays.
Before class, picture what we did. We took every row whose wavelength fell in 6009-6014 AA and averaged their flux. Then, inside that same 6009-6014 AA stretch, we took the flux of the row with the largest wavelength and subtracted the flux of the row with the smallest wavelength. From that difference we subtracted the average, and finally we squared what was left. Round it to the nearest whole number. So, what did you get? 121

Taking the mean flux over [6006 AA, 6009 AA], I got 10.8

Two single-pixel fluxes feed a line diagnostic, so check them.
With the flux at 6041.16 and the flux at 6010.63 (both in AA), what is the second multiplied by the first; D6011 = 121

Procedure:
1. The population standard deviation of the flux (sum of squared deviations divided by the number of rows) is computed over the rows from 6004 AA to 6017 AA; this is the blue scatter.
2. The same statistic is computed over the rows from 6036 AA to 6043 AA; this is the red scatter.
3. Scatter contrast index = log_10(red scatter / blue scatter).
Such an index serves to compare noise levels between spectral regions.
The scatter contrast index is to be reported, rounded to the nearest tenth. -0.1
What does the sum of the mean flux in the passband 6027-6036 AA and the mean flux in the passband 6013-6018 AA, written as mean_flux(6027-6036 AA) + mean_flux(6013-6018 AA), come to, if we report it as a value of 22.1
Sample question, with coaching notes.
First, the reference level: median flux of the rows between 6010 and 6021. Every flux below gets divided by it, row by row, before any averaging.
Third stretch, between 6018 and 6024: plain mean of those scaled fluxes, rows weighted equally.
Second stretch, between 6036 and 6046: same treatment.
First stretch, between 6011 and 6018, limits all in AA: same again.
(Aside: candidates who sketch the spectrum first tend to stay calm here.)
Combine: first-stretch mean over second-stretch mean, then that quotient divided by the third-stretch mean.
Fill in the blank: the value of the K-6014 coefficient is 1.00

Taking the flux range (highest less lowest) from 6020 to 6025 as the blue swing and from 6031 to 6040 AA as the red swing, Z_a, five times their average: 2.30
